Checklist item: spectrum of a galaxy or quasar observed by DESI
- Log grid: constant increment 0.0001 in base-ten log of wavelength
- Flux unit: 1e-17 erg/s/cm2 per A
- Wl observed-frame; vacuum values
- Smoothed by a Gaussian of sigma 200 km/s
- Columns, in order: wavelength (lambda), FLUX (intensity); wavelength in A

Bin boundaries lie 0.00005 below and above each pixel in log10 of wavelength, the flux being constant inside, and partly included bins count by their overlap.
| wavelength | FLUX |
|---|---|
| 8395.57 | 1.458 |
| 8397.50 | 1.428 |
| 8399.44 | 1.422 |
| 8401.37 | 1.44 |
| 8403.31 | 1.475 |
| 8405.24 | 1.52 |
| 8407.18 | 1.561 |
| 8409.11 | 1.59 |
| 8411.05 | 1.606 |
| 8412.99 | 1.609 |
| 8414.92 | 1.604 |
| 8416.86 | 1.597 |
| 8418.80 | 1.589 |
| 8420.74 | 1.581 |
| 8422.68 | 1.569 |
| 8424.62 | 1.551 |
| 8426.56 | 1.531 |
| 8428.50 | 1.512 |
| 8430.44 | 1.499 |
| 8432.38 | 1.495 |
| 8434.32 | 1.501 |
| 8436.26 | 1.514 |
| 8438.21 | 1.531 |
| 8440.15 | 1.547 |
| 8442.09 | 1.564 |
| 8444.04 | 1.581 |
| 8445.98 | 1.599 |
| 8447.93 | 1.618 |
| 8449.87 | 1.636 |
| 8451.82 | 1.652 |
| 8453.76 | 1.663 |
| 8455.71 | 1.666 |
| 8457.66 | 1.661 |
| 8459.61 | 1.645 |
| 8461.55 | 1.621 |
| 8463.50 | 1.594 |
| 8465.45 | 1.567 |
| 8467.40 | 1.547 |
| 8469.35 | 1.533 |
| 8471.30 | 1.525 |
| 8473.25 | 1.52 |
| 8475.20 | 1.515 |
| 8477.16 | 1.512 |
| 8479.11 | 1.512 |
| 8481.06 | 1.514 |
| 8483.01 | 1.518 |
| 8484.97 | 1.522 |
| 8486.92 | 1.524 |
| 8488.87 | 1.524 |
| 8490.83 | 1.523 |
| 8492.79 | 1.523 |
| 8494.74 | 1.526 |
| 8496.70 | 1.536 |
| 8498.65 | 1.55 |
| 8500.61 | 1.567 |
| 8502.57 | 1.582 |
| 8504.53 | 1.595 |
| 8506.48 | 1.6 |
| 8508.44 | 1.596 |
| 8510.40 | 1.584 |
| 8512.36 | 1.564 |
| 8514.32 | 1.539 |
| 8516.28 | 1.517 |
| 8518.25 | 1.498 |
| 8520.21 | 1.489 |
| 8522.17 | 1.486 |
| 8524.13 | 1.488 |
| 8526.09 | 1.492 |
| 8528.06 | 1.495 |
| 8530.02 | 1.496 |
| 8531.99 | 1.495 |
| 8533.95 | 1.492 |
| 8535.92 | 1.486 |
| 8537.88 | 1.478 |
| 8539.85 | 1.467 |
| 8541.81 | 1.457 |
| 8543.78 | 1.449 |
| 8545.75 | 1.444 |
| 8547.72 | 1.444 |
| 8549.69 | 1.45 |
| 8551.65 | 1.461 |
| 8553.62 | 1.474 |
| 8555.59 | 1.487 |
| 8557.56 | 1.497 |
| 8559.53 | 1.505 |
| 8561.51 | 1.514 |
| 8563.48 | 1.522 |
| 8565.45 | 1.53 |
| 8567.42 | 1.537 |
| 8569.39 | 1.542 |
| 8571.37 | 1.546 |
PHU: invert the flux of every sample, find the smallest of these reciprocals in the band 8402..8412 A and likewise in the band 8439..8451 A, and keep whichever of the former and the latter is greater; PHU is 0.623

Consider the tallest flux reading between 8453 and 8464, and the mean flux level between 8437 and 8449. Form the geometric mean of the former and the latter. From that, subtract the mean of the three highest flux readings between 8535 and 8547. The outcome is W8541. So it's 0.14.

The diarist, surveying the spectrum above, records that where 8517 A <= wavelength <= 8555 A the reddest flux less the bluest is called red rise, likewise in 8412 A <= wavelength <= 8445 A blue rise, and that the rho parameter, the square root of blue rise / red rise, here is 1.08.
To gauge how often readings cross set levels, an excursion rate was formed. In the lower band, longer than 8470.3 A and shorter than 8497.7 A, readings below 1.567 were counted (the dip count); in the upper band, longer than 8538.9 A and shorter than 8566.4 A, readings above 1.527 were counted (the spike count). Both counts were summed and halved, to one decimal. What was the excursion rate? 7.5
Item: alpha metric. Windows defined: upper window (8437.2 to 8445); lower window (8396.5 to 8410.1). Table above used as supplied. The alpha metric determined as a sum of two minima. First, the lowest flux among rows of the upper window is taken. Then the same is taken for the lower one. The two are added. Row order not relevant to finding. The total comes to 2.95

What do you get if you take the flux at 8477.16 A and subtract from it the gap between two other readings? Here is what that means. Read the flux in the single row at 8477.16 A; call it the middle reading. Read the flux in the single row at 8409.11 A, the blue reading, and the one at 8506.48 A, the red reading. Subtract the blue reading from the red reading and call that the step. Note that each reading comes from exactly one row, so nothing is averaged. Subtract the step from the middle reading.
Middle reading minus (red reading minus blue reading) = 1.50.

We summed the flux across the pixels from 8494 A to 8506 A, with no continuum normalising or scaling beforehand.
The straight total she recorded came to 9.36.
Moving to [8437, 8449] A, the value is 9.44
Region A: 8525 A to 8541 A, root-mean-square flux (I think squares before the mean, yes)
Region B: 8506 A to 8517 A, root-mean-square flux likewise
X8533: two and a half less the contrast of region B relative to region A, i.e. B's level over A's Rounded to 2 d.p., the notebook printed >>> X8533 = 1.45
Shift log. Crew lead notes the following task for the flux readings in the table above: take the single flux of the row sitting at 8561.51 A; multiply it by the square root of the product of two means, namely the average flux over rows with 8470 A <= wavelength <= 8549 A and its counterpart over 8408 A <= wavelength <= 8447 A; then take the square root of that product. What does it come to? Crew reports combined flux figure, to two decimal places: 1.53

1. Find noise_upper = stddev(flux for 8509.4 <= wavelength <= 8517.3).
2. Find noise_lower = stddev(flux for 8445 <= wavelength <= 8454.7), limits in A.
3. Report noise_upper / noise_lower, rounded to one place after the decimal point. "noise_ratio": 1.1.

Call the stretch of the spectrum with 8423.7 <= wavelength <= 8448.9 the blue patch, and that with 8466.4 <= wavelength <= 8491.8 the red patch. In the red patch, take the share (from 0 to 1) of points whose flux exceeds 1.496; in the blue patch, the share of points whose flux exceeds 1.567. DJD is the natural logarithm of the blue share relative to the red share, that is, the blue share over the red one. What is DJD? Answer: -1.47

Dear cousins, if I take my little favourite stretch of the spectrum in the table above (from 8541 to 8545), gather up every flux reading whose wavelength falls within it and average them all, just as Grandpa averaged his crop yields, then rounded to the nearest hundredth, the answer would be 1.45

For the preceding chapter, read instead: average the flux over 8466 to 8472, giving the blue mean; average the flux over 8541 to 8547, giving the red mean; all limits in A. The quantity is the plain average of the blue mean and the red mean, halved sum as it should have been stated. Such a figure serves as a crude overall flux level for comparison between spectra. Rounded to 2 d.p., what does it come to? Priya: 1.49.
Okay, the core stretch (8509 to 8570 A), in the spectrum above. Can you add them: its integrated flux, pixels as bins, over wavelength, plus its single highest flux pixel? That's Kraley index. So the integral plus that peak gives 93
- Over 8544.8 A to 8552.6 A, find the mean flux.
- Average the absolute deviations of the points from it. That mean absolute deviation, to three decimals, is 0.006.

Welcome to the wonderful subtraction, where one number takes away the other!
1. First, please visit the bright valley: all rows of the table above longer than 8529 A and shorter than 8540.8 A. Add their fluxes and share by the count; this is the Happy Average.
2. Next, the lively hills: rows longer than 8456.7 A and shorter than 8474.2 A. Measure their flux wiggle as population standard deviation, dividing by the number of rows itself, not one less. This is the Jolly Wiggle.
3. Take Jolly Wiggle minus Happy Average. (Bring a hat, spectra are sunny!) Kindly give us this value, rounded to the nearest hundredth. -1.44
